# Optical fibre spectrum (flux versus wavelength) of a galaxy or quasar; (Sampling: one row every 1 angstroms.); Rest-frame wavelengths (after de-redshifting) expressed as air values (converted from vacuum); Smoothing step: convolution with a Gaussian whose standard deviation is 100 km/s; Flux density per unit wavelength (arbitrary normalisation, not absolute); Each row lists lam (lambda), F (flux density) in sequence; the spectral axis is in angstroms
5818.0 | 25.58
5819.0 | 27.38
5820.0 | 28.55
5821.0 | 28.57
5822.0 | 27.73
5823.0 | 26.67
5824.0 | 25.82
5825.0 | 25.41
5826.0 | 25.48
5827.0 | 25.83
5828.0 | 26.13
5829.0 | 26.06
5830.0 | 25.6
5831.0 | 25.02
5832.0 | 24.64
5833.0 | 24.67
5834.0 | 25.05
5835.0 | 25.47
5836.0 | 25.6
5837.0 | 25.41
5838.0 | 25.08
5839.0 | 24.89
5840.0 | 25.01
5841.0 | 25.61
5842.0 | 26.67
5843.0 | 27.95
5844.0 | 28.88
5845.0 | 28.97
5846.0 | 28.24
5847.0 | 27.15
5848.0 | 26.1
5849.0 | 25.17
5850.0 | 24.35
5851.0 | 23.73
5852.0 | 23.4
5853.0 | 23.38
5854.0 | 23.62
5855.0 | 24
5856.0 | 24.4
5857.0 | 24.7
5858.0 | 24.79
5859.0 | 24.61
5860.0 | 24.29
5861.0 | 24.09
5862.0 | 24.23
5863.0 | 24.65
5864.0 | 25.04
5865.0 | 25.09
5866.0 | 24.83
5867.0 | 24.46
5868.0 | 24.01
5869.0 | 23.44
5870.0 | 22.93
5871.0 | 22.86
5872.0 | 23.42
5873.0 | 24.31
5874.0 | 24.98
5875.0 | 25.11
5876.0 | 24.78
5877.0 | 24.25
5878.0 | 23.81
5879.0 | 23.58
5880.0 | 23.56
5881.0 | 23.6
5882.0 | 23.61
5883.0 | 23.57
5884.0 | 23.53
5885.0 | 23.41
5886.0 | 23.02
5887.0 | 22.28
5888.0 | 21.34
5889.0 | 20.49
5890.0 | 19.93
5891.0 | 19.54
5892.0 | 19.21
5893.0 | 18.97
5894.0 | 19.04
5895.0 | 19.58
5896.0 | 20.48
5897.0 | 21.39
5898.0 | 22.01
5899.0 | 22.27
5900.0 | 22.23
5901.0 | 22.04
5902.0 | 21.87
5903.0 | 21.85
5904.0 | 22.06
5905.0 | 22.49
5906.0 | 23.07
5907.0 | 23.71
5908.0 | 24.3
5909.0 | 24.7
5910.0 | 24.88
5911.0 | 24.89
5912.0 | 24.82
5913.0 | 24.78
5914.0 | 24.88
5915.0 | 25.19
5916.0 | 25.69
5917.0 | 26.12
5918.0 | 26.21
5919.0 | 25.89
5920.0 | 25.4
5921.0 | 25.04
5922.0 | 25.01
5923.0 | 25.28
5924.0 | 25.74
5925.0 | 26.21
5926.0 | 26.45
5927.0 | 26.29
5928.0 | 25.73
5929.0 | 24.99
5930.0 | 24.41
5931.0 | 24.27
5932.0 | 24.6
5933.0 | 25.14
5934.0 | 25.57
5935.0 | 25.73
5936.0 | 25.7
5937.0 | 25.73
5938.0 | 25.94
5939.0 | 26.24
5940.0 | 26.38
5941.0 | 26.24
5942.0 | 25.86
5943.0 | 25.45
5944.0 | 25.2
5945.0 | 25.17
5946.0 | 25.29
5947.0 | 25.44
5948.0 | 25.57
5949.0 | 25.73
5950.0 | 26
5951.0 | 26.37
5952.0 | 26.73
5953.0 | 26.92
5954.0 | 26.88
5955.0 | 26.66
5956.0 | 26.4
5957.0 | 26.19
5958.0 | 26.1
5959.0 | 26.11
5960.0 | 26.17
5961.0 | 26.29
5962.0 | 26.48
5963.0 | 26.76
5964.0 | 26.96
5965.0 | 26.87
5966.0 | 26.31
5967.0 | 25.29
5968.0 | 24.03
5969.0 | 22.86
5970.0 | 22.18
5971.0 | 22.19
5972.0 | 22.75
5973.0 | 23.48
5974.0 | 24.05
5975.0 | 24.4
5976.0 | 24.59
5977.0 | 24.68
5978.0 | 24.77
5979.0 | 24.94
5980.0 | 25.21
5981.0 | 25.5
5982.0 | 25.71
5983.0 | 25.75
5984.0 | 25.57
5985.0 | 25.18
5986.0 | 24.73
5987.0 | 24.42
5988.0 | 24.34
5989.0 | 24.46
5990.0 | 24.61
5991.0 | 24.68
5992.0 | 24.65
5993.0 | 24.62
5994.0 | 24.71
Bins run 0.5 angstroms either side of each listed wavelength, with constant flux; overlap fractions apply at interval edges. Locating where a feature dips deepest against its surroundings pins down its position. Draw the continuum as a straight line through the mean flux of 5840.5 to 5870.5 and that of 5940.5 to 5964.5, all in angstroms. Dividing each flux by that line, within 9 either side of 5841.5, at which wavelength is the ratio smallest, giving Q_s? 5850.0 angstroms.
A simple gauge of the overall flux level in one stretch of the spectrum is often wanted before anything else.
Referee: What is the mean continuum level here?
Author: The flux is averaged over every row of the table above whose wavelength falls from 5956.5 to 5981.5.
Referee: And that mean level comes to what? 25.0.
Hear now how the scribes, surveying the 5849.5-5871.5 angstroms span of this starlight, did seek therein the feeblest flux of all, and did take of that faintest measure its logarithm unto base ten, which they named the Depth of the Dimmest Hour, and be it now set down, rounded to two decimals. 1.36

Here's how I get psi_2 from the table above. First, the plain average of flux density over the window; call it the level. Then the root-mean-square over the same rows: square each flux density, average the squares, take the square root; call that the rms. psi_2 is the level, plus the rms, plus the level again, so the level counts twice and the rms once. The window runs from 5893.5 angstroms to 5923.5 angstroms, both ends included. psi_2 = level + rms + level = 70.8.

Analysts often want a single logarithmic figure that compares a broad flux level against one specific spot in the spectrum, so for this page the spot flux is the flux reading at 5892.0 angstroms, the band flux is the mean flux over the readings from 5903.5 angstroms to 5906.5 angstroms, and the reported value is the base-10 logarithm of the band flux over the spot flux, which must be 0.07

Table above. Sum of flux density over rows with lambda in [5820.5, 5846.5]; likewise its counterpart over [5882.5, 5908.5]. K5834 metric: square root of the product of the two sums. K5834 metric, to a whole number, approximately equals 619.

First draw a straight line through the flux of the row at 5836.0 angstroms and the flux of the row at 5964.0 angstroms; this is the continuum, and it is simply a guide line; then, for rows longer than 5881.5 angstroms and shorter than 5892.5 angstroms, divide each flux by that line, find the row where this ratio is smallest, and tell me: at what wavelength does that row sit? 5892.0 angstroms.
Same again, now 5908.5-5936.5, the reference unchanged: 5931.0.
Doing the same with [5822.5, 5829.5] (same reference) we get 5825.0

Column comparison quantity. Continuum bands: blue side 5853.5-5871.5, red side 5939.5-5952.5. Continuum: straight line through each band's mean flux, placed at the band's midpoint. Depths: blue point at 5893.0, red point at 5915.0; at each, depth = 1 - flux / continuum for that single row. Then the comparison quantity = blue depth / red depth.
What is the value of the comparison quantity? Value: 224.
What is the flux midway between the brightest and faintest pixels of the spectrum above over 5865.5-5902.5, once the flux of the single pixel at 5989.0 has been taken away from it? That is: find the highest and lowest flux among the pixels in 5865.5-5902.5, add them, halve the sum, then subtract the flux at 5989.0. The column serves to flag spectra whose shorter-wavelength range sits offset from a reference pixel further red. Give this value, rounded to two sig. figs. -2.4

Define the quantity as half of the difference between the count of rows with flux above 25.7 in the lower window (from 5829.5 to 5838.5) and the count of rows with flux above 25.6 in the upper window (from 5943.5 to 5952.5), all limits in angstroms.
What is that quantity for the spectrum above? -2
